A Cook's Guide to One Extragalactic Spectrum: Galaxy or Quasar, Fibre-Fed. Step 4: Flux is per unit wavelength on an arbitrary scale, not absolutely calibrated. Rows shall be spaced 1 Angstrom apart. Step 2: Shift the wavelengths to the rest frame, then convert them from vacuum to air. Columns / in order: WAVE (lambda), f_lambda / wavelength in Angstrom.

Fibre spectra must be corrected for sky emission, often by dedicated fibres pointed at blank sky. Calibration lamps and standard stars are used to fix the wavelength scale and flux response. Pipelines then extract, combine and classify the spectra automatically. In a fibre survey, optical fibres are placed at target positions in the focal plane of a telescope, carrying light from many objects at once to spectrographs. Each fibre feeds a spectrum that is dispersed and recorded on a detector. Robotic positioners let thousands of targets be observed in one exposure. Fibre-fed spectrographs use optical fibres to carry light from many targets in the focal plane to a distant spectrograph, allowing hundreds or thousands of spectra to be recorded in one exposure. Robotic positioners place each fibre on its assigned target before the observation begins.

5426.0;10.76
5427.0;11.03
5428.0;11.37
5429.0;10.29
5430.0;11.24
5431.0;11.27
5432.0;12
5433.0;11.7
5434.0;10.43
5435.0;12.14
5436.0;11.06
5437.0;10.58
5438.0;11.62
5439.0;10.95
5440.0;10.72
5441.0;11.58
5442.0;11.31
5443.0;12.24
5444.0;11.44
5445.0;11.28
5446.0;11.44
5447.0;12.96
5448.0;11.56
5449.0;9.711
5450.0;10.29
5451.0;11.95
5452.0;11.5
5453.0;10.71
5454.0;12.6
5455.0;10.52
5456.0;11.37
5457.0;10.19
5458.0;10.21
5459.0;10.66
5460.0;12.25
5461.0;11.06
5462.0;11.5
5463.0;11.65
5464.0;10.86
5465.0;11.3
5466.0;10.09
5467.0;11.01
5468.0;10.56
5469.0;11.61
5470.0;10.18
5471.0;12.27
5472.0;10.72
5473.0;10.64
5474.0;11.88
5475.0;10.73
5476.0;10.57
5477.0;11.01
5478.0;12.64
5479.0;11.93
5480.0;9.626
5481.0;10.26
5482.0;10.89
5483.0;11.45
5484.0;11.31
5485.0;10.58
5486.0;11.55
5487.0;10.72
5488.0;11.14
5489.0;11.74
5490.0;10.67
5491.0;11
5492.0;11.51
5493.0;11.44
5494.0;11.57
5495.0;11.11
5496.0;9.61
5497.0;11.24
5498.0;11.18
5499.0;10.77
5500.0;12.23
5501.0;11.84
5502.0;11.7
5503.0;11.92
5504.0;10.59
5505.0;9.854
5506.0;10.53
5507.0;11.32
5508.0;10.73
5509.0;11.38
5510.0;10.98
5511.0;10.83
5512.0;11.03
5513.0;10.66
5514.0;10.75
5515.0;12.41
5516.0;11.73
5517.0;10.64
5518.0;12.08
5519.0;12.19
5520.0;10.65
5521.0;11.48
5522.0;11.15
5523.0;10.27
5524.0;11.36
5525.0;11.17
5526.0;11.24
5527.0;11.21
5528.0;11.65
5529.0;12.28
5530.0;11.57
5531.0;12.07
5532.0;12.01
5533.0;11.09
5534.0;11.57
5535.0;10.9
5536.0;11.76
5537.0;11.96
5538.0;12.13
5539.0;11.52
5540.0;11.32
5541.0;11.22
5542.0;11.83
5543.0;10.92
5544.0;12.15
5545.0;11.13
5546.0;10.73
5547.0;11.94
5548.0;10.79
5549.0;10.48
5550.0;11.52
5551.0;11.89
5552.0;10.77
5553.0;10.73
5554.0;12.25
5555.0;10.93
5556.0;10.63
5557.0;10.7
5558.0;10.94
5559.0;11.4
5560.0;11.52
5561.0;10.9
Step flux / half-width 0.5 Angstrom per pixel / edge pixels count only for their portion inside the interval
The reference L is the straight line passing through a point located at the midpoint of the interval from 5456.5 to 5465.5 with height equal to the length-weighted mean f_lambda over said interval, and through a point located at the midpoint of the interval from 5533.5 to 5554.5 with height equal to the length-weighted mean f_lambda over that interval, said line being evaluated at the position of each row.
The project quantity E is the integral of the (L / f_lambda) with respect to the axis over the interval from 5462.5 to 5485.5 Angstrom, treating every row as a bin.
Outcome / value 23.3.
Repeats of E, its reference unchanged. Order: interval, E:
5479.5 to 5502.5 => 23.3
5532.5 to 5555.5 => 23.1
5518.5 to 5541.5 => 22.8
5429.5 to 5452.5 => 22.4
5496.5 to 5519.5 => 23.1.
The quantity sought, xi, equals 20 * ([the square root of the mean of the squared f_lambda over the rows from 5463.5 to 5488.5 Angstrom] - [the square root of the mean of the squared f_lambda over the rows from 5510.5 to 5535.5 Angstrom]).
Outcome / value -7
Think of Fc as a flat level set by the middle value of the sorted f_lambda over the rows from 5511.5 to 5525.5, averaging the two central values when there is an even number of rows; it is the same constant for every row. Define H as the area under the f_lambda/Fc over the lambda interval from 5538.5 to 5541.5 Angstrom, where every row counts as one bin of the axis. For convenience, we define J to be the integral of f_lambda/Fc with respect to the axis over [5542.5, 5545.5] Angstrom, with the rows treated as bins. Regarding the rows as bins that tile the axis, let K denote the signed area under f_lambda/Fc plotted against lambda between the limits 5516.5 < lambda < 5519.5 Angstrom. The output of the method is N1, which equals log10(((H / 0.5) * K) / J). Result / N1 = 0.795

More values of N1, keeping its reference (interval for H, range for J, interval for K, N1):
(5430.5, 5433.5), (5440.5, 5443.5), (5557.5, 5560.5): 0.781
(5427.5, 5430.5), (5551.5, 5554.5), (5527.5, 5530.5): 0.793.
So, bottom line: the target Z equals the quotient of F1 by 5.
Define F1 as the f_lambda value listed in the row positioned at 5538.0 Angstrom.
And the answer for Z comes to 2.43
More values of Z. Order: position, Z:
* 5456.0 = 2.27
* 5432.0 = 2.40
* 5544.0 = 2.43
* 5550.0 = 2.30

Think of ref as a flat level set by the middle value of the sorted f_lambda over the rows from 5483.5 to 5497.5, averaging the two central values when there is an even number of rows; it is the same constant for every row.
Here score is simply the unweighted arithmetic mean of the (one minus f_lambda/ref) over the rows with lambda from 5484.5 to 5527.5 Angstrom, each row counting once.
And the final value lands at 0.003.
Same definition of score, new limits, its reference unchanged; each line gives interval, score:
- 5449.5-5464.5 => 0.003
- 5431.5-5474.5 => -0.002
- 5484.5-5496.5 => 0.012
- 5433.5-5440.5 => 0.011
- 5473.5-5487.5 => 0.010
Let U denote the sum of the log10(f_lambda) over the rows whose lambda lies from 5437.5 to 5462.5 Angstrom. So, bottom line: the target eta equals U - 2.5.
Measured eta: 24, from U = 26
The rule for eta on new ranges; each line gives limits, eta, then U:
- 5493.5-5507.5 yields 12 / 15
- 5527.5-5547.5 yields 19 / 21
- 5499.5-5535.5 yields 35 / 38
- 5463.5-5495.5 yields 31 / 33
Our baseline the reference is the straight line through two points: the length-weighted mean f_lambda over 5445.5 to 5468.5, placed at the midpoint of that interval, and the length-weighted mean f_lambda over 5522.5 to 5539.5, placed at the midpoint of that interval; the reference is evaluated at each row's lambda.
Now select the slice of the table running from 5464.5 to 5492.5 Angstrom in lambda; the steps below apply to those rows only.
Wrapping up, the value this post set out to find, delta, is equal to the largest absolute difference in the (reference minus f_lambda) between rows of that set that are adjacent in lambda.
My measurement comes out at 2.3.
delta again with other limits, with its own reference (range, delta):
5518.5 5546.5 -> 1.5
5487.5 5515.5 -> 1.7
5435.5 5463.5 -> 2.1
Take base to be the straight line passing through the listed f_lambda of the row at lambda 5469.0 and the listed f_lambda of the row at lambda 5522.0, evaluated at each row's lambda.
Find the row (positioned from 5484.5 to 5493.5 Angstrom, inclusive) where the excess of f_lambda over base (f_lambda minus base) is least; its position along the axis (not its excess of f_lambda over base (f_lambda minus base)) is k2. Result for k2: 5485.0 Angstrom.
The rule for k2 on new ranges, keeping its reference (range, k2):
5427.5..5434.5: 5429.0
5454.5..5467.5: 5466.0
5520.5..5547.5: 5523.0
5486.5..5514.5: 5496.0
